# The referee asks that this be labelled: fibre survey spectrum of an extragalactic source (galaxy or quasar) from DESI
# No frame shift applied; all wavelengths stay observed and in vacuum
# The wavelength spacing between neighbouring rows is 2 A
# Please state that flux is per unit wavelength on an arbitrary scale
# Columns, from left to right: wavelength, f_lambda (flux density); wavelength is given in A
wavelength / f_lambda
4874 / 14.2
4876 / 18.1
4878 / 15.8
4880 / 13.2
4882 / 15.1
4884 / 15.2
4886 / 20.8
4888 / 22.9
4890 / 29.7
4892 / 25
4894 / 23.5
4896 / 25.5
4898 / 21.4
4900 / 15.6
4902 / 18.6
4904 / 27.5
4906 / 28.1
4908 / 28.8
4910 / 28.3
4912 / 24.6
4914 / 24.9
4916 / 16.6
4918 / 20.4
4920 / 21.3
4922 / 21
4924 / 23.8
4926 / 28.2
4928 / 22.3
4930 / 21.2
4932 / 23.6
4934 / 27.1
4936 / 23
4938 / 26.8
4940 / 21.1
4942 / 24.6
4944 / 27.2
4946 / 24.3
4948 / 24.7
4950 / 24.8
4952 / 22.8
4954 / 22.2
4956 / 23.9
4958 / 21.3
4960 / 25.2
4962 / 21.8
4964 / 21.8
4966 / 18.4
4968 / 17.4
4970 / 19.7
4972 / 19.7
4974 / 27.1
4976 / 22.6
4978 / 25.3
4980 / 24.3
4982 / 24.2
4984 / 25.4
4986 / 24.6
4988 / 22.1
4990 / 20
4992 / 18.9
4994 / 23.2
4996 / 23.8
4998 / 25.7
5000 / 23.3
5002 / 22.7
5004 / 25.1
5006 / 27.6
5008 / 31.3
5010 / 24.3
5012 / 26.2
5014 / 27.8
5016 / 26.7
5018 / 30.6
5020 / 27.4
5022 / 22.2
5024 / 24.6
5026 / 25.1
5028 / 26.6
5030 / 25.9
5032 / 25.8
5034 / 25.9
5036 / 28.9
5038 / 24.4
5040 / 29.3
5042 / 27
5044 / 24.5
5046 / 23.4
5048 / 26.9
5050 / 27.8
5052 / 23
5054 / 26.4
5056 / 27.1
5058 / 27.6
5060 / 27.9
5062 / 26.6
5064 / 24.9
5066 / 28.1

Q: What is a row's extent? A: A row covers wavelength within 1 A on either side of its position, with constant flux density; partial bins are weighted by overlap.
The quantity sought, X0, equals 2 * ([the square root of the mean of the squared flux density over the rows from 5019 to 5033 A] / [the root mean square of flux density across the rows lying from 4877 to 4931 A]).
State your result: 2.2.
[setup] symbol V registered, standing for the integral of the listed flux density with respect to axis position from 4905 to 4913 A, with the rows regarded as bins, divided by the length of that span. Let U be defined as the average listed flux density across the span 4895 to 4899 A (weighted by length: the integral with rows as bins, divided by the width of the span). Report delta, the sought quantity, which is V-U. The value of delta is 4.0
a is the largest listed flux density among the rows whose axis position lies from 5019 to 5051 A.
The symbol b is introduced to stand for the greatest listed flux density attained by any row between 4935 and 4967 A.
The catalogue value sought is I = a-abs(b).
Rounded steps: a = 29.3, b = 27.2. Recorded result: 2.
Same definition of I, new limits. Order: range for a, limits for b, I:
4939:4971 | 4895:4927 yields -2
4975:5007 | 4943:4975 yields 0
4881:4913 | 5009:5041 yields -1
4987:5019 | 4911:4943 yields 3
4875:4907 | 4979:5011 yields -2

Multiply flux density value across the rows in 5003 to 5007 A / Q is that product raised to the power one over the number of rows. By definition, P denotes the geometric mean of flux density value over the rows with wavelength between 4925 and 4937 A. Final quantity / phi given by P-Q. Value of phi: -2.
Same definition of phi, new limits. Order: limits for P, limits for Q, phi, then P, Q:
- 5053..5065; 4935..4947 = 2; 26.7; 24.4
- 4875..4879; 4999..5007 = -8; 16.9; 24.6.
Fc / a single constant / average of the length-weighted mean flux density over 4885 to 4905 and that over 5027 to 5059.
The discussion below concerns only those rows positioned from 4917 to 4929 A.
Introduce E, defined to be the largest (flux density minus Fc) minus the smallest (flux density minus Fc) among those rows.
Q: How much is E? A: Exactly 7.8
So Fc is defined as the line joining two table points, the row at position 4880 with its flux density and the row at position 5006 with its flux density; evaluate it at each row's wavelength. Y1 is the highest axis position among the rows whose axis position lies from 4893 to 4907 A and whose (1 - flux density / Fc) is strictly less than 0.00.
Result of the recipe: 4906 A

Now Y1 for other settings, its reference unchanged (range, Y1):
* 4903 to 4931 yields 4930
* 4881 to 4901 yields 4900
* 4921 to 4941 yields 4940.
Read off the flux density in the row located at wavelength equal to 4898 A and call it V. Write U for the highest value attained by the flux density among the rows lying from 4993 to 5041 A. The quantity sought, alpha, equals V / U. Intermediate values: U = 31.3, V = 21.4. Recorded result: 0.68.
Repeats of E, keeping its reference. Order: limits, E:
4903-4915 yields 4.2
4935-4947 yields 6.1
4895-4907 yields 12.5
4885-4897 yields 8.9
